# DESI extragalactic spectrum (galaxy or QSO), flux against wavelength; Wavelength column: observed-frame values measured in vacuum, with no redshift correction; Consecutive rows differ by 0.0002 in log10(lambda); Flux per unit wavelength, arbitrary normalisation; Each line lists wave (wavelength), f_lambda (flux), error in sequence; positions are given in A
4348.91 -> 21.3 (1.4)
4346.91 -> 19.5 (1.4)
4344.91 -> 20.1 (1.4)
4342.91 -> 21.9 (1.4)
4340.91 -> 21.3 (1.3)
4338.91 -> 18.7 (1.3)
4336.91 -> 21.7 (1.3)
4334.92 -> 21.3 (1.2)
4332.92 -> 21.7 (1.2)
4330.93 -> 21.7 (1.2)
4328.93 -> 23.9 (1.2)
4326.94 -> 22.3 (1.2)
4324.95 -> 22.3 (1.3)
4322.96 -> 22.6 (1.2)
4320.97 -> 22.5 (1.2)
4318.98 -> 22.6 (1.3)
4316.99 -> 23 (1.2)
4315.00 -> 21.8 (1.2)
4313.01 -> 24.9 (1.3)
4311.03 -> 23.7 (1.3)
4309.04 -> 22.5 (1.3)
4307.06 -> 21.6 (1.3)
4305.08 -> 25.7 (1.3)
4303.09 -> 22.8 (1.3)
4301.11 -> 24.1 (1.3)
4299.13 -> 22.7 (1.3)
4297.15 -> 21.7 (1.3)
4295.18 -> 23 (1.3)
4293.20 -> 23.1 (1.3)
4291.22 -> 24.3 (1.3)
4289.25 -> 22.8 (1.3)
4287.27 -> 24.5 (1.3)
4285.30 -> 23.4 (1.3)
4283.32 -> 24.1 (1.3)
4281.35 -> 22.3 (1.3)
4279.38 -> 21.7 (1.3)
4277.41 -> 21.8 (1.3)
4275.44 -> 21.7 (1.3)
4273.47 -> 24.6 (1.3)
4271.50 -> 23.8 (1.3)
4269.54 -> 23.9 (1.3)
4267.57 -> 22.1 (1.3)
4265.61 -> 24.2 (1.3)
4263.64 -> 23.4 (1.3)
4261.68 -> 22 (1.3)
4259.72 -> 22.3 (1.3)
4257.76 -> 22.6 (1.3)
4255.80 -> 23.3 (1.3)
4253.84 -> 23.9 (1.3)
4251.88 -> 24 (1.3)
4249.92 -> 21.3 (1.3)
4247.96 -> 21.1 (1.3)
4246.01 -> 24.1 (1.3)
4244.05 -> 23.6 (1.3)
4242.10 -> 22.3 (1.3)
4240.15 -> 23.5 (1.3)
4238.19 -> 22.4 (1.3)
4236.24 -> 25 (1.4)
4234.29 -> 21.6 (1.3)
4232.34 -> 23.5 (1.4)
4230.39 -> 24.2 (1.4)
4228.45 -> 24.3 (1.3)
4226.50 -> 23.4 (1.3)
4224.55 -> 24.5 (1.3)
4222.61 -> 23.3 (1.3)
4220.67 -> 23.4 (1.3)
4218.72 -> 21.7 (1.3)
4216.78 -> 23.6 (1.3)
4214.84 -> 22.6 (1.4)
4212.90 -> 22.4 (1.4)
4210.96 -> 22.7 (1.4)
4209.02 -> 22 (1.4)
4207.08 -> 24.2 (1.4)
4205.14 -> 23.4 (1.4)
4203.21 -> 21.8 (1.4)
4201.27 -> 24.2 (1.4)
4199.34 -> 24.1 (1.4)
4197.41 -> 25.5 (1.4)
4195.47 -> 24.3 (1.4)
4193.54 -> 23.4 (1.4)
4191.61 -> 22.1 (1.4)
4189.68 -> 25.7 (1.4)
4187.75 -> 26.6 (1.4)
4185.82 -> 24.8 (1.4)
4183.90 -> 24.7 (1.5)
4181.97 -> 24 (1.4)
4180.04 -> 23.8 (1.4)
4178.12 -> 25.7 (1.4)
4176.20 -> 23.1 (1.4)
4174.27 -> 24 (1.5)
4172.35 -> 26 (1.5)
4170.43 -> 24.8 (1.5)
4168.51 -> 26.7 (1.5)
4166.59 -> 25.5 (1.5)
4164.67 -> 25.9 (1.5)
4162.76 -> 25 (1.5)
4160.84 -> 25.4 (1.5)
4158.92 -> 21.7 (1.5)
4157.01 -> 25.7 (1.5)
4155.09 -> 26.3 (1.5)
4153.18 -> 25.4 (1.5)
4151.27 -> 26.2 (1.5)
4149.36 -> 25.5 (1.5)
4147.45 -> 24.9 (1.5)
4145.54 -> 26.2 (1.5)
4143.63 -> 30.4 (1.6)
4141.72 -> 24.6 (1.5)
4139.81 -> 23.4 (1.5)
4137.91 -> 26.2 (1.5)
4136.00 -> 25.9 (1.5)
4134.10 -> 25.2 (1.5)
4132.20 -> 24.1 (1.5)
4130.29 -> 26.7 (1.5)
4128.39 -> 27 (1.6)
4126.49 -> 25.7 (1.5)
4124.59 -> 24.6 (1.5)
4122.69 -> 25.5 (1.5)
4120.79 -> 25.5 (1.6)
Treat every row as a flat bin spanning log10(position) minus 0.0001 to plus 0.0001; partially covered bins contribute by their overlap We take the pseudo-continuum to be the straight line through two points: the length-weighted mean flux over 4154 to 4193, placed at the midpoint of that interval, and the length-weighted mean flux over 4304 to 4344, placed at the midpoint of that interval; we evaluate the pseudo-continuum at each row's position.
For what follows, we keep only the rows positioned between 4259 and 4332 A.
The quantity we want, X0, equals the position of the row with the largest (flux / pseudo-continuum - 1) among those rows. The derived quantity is 4305.08 A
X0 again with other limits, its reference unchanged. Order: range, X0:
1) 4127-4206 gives 4143.63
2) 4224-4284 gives 4273.47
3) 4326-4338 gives 4328.93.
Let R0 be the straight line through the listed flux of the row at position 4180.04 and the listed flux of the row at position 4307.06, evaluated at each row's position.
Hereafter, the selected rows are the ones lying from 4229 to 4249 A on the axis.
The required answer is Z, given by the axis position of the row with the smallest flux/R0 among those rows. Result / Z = 4247.96 A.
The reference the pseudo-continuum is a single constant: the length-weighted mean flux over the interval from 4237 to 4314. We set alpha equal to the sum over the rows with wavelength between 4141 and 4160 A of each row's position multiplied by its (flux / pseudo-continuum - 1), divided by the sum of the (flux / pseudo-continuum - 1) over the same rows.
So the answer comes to 4148.2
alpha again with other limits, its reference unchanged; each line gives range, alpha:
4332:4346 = 4339.4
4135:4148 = 4142.1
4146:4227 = 4170.2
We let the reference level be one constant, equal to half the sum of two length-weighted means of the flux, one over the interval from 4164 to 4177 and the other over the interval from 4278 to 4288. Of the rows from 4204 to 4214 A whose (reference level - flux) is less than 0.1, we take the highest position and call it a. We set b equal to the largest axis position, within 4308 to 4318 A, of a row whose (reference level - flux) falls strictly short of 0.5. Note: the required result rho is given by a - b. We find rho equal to -105.9 A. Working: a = 4207.08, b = 4313.01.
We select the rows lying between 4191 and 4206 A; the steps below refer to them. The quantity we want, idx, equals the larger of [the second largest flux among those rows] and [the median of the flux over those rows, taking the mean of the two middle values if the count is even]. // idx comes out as 24.3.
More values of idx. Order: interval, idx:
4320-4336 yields 22.6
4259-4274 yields 24.2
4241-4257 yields 24.0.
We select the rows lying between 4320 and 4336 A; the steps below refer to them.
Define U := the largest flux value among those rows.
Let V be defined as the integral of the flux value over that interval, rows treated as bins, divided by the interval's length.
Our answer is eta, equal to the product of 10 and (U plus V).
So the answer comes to 462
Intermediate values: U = 23.9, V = 22.3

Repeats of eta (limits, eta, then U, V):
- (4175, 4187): 501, 25.7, 24.4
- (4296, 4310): 487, 25.7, 23.0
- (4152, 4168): 515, 26.3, 25.2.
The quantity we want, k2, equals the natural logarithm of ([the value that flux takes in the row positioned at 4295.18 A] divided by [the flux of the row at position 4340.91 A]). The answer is 0.08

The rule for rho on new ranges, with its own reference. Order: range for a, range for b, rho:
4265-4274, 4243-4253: 21.6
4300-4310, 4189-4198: 107.7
